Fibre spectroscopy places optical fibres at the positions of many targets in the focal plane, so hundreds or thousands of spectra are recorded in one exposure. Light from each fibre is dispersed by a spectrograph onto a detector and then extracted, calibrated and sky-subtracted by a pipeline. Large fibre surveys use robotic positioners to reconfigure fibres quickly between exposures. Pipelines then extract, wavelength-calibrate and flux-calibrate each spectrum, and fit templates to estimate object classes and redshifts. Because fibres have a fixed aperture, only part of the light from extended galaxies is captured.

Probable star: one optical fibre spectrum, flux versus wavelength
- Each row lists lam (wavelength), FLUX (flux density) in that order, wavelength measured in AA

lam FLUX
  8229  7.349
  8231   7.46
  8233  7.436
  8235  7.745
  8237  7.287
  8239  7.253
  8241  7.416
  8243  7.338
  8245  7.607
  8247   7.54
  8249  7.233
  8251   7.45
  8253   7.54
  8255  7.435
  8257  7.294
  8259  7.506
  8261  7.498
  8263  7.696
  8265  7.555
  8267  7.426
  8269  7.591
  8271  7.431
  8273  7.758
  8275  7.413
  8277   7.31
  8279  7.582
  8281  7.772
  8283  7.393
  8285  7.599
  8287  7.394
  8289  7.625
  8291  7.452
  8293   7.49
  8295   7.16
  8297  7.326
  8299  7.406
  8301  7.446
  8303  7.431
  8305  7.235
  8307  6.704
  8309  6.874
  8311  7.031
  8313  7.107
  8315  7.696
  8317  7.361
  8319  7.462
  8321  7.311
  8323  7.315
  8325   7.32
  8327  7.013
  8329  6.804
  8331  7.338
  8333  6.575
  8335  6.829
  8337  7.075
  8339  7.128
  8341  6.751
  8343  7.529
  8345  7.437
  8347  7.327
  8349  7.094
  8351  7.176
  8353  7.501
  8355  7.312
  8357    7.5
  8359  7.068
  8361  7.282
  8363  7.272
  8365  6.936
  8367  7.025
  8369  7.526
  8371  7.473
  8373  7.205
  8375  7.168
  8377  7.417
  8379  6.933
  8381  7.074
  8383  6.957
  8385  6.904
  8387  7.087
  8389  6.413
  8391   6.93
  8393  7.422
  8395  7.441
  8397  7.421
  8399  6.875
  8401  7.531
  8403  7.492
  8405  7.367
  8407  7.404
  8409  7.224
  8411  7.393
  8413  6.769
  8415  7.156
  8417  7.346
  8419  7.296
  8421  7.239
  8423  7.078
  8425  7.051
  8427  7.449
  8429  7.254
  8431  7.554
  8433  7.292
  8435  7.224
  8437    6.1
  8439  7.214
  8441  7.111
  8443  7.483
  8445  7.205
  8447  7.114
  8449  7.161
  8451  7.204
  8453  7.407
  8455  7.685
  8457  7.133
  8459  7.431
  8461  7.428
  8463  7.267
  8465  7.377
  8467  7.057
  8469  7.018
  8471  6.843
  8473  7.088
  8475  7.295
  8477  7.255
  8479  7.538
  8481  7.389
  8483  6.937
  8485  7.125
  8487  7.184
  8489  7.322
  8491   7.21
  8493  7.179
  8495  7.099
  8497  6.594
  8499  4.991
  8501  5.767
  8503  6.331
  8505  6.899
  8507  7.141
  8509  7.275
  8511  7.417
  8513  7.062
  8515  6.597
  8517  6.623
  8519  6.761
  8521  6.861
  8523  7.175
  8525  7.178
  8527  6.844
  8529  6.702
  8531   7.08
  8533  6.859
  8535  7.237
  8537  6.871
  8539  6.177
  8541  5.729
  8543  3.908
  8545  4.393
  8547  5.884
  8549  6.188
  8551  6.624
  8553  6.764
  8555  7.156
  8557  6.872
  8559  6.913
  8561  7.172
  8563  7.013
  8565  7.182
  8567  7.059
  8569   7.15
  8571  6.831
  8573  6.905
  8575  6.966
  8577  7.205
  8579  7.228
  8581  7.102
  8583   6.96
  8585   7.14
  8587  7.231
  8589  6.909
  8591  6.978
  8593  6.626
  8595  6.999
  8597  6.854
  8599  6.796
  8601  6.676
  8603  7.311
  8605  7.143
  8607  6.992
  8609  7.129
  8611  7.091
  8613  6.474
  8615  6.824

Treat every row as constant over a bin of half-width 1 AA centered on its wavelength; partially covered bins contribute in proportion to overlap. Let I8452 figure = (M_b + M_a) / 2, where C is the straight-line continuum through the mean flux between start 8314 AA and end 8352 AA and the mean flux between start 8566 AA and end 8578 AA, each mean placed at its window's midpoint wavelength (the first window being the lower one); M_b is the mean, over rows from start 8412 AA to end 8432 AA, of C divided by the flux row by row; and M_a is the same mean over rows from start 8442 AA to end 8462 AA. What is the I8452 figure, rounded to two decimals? 0.98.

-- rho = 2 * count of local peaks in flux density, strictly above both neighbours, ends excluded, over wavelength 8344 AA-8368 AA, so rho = 6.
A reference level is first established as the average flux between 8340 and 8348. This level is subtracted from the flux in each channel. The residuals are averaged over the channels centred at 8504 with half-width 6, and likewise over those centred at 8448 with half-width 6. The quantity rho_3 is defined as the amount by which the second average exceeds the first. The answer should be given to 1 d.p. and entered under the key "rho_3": 0.9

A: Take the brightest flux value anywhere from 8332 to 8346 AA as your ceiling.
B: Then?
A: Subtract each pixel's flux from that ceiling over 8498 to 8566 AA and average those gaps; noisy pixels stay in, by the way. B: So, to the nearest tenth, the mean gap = 1.0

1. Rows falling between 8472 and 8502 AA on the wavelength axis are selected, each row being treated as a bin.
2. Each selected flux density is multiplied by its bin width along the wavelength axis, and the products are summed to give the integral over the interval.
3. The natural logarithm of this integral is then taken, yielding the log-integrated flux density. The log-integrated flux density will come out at 5.34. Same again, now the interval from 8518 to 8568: 5.80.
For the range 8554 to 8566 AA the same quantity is 4.44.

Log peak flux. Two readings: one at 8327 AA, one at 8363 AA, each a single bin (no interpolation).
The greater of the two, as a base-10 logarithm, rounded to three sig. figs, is 0.862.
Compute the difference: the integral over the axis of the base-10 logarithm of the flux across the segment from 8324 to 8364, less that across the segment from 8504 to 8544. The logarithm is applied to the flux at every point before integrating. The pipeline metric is 1.25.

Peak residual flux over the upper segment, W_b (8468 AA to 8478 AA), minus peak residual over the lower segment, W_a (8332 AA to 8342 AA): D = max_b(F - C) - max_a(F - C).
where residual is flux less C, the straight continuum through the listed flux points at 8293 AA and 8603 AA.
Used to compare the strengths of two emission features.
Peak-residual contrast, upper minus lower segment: 0.25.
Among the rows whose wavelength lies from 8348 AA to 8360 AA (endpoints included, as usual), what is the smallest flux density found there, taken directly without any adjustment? 7.068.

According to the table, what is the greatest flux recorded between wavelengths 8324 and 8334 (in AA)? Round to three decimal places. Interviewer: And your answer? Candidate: 7.338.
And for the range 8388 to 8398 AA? 7.441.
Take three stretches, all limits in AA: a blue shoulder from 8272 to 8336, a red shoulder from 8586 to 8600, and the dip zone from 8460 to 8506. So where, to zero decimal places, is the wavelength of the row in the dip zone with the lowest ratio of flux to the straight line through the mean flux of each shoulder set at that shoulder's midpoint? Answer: 8499 AA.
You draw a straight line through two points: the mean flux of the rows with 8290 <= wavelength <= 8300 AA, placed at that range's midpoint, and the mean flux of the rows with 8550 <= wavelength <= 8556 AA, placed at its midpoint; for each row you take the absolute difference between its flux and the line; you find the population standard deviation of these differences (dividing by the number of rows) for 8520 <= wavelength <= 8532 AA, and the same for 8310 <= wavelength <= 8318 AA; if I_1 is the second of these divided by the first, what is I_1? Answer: 1.4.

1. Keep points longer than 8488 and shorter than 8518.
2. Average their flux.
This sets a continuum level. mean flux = 6.77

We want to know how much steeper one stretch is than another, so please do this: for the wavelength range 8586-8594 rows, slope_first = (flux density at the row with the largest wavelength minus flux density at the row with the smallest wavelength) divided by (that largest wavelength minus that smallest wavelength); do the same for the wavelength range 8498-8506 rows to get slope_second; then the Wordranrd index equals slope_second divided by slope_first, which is -3.2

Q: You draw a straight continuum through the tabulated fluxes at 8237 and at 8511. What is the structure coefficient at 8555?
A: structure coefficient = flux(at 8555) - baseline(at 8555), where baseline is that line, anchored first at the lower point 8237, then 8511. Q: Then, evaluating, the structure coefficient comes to -0.28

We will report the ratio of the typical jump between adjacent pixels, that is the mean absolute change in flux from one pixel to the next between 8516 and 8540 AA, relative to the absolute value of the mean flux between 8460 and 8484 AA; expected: 0.04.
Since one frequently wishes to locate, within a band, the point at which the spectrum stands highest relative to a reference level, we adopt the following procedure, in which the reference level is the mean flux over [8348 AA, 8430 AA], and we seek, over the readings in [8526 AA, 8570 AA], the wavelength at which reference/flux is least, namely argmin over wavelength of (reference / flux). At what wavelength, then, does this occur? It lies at 8535 AA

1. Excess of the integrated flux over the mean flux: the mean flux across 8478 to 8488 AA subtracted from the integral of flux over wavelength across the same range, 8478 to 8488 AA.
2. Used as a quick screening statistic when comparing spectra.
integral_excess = 65.1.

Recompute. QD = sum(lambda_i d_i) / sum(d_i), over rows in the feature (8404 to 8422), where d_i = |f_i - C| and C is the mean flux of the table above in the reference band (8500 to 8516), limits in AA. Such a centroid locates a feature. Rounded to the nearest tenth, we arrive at 8412.6 AA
